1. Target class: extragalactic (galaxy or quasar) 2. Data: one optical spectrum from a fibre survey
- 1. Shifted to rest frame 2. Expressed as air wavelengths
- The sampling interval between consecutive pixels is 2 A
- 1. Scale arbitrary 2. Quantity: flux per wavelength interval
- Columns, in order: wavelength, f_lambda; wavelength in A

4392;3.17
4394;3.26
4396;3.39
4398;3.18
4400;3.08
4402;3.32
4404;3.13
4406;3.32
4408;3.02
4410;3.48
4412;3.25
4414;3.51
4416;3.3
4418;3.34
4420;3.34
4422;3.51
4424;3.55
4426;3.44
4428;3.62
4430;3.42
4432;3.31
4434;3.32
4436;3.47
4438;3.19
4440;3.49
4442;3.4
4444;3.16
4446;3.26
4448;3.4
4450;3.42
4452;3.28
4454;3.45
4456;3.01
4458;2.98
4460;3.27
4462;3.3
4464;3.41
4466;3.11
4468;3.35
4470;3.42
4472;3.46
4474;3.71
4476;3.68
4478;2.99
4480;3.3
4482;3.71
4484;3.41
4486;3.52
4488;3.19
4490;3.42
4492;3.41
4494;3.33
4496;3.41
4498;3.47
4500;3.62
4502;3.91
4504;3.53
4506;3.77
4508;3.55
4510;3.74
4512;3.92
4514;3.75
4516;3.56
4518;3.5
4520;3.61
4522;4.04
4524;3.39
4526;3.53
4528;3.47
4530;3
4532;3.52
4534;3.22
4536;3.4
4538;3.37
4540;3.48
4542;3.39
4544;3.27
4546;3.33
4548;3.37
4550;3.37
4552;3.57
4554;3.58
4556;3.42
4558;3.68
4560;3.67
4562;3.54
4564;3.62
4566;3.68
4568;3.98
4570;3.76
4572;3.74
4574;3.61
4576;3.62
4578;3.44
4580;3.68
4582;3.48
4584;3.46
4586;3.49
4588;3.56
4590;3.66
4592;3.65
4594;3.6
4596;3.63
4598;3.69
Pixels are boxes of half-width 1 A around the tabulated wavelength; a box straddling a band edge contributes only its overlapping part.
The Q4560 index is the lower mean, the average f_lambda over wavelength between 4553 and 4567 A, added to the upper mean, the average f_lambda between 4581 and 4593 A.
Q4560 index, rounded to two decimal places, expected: 7.15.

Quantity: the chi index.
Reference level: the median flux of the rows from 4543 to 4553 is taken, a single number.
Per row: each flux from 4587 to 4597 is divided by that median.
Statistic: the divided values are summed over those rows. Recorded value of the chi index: 5.37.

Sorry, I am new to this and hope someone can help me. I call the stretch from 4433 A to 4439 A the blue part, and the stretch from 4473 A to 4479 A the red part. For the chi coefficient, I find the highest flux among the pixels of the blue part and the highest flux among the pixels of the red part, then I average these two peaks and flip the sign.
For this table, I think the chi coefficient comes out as -3.59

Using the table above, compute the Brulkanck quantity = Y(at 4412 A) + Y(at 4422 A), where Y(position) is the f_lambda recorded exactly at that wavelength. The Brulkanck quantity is 6.76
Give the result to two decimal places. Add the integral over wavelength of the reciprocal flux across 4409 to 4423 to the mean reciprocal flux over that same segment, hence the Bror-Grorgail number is 4.43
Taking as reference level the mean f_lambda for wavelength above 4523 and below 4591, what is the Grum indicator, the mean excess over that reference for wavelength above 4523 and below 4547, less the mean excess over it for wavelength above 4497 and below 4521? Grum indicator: -0.297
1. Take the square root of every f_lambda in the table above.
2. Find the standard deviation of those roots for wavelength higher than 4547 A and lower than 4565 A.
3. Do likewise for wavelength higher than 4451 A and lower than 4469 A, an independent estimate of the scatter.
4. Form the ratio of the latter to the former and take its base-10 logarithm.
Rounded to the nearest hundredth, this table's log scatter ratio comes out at 0.16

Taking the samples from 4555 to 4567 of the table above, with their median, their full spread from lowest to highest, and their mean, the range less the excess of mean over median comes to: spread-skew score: 0.30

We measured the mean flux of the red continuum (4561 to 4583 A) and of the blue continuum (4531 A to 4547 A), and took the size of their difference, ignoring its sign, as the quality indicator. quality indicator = 0.28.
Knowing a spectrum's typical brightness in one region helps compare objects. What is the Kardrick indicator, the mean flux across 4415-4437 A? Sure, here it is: 3.42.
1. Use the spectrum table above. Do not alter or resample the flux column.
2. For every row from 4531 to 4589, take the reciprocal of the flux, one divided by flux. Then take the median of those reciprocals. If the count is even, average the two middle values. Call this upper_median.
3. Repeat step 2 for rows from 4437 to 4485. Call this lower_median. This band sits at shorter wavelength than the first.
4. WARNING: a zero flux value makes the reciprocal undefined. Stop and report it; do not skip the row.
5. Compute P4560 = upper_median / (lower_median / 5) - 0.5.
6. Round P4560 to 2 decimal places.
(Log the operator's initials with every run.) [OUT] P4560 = 4.29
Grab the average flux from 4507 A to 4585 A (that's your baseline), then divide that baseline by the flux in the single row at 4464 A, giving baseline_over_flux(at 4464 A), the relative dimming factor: 1.04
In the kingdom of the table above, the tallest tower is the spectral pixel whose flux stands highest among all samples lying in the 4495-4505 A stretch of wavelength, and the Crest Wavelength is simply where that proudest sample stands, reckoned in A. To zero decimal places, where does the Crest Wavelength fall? 4502 A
